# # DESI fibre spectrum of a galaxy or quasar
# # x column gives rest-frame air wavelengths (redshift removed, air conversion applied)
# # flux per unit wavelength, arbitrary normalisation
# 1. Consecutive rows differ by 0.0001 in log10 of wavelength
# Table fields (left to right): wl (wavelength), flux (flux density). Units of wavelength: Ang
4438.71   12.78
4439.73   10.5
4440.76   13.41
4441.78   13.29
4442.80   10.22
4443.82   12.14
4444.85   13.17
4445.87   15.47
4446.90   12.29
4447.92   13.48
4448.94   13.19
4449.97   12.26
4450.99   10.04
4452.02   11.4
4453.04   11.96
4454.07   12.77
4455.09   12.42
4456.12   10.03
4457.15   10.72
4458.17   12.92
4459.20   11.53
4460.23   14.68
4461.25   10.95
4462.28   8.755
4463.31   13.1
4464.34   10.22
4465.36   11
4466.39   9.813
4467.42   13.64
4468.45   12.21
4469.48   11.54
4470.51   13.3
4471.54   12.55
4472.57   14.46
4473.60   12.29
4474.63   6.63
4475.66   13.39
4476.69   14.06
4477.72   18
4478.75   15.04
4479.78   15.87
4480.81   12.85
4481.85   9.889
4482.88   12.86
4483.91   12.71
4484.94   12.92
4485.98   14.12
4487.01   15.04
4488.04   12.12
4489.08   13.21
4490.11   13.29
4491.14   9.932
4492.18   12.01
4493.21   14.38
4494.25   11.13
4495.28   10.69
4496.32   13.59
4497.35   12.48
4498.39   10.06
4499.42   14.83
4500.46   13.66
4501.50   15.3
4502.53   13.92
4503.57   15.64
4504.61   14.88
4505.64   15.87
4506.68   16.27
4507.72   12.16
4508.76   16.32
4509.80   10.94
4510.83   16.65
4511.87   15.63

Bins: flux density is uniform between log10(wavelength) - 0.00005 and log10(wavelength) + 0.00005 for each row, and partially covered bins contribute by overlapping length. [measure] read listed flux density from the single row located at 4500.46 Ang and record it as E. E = 13.66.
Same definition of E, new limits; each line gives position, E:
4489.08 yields 13.21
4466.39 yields 9.813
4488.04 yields 12.12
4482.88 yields 12.86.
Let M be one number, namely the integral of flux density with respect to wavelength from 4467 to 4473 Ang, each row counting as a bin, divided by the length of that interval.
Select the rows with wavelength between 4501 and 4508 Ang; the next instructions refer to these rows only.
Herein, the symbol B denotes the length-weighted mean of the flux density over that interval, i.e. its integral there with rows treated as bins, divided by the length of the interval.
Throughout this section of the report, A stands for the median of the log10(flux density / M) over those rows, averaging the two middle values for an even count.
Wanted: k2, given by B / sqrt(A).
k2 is 55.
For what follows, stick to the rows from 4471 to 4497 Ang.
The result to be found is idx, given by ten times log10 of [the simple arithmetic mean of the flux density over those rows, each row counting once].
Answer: 11.1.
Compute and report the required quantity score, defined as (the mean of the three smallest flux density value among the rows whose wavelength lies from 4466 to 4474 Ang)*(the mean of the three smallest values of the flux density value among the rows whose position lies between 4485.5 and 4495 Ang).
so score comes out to 123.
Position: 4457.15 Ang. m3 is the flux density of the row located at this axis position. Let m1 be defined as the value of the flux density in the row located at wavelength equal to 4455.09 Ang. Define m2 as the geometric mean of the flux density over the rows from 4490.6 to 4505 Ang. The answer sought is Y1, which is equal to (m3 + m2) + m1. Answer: 36.0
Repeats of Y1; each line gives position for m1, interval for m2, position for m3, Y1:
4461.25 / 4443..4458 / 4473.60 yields 35.4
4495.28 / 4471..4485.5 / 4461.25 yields 34.5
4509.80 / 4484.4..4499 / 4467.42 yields 37.0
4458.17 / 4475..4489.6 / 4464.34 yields 36.7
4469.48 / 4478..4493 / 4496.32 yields 38.0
